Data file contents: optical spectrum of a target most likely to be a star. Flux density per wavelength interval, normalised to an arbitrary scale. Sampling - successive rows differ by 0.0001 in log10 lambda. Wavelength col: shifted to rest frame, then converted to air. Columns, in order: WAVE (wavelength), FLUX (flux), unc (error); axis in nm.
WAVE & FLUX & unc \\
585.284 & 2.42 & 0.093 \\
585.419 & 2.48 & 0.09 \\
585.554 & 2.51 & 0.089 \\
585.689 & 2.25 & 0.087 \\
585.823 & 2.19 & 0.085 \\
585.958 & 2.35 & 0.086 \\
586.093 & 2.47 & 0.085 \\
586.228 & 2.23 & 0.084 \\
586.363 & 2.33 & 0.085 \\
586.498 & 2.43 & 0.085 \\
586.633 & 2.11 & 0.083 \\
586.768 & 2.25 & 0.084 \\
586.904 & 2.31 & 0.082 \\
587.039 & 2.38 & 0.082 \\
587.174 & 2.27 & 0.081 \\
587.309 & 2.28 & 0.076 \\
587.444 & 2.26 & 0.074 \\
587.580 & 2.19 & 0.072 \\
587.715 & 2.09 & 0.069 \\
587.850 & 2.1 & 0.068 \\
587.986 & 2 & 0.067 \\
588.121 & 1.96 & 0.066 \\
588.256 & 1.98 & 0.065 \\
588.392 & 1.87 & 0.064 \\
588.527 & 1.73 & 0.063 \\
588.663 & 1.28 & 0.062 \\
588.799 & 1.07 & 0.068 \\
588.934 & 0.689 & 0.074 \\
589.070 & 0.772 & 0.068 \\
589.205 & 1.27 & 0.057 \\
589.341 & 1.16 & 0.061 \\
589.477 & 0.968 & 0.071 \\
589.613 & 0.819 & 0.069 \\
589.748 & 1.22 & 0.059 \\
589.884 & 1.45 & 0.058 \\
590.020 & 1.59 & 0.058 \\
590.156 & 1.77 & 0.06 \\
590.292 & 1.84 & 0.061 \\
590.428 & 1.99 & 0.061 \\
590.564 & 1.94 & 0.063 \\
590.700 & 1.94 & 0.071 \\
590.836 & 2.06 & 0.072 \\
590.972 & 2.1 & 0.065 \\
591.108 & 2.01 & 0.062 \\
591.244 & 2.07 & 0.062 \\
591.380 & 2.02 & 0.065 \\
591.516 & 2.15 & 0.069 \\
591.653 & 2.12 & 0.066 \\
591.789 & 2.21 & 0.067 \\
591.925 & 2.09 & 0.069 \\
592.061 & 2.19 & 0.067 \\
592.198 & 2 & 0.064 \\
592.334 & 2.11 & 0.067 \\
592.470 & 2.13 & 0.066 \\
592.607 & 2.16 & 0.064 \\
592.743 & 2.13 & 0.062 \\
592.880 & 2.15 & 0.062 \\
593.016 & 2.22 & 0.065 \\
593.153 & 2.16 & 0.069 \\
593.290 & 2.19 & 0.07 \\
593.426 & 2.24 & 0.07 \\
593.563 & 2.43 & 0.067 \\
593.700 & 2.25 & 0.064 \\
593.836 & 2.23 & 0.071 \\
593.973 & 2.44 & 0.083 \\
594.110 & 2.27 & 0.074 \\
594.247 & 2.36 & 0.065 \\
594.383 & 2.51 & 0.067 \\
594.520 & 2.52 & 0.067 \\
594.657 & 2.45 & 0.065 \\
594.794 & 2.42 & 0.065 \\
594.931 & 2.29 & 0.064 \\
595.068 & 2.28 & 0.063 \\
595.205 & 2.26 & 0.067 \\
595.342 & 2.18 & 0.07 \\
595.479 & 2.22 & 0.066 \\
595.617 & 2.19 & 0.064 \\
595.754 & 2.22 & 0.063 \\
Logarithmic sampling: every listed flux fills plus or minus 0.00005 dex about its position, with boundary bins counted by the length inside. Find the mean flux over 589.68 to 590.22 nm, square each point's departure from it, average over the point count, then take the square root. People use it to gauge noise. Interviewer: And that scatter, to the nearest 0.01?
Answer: 0.20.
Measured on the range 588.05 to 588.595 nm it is 0.10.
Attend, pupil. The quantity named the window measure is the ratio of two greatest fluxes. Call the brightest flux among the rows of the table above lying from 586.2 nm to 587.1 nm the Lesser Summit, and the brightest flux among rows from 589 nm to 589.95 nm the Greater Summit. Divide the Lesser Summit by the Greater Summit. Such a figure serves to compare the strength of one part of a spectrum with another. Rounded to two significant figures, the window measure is 1.7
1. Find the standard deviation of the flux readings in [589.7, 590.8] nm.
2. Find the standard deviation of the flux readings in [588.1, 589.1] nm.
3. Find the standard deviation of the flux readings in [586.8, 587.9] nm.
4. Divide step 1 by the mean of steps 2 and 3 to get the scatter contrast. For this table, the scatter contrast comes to 0.9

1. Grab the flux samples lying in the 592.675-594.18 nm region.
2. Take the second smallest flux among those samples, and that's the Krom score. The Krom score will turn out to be 2.15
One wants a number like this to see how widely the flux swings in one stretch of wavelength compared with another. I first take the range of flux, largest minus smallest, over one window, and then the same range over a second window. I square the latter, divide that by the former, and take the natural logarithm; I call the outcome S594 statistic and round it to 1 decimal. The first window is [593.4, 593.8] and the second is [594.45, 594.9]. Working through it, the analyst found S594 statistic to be -2.9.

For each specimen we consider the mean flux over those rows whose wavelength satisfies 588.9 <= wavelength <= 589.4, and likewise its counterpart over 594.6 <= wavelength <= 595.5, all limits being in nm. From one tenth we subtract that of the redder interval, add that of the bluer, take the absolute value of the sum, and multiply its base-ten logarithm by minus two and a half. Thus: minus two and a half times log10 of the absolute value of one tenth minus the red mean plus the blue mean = -0.2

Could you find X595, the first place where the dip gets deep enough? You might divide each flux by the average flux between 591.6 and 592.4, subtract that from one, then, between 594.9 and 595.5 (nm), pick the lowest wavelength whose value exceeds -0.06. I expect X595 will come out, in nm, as 595.342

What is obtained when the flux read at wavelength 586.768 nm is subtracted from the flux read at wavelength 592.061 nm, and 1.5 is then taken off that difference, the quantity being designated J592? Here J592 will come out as -1.6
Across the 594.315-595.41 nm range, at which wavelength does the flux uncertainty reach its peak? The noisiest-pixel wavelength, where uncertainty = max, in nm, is 595.342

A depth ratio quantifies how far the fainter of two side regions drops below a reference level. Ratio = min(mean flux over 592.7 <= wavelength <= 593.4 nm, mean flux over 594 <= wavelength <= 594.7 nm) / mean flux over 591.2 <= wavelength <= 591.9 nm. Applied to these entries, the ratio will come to 1.03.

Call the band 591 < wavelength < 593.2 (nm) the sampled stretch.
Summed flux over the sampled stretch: 34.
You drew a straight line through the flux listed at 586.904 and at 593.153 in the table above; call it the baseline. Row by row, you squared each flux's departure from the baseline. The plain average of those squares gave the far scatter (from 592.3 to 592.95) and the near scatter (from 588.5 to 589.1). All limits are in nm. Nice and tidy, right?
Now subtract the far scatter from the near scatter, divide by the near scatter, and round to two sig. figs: 1.0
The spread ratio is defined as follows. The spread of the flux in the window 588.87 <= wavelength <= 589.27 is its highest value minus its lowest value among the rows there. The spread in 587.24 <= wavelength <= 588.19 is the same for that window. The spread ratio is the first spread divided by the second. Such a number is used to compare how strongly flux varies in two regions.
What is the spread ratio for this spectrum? 1.8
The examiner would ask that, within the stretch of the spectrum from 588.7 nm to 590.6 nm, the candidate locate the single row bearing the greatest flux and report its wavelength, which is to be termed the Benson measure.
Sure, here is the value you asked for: 590.428 nm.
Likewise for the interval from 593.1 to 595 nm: 594.520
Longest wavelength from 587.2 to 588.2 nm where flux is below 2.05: 588.121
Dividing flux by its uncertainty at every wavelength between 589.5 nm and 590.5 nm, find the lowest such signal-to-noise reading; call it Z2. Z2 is 12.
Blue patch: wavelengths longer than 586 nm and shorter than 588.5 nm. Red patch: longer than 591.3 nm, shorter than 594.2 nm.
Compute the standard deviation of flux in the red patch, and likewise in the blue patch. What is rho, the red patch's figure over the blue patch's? 0.64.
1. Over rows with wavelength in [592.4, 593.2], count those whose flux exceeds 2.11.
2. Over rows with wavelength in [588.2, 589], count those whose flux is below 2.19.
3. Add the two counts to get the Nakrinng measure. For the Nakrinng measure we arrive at 12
